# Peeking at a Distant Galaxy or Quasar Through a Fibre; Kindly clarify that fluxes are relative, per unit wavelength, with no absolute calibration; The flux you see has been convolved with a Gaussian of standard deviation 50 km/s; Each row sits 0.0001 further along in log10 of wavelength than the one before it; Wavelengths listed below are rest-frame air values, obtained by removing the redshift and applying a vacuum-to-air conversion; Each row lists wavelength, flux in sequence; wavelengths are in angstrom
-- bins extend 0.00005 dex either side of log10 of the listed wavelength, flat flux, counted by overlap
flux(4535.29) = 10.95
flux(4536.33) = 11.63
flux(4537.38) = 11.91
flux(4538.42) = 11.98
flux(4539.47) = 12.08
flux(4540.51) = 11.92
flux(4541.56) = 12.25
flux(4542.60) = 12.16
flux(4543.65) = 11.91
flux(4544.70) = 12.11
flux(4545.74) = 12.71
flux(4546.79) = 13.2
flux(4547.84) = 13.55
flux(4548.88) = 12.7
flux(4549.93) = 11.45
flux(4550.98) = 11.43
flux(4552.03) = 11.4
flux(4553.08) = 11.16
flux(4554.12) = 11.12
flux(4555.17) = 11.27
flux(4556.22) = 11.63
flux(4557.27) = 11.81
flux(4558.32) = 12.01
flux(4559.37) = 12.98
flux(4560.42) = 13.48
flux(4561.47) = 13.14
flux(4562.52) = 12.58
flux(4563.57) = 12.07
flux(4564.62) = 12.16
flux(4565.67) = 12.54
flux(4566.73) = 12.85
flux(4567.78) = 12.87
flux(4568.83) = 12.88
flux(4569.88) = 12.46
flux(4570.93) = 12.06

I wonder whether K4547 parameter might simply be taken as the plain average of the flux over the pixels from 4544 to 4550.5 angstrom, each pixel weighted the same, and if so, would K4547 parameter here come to 12.6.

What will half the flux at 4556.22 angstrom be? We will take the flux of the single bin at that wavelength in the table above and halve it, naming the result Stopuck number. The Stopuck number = 5.8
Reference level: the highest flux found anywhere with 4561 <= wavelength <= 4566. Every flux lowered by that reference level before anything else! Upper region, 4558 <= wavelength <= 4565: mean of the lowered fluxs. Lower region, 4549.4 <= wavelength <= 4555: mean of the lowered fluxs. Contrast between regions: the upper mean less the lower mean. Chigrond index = 1.3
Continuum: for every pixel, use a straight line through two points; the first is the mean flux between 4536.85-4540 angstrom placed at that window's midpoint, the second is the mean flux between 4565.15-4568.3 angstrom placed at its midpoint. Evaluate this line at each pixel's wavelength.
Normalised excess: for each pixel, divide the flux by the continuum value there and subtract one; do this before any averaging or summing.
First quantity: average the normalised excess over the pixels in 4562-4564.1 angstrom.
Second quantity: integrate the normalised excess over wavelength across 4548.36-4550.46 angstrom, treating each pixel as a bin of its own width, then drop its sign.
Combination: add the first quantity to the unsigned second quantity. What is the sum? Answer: 0.010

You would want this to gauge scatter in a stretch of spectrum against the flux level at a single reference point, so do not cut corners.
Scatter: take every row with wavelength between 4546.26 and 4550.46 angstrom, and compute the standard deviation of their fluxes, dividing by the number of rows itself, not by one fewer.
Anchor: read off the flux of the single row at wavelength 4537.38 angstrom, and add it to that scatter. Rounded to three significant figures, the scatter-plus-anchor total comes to 12.7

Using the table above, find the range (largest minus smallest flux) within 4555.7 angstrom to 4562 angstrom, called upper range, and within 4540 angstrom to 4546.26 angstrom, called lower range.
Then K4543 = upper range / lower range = 2.31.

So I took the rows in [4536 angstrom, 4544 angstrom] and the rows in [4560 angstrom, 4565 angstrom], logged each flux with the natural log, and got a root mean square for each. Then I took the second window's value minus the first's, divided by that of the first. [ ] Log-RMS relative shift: 0.023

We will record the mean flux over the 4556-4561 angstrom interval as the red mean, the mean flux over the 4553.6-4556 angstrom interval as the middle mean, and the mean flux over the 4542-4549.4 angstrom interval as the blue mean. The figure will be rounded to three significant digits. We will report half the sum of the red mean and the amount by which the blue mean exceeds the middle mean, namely 6.90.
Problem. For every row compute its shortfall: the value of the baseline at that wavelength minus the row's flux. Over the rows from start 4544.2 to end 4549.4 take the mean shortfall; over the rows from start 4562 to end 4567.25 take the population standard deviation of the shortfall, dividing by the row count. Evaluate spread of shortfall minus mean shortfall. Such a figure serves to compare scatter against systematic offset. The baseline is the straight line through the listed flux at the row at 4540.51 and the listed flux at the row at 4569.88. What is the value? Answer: 1.1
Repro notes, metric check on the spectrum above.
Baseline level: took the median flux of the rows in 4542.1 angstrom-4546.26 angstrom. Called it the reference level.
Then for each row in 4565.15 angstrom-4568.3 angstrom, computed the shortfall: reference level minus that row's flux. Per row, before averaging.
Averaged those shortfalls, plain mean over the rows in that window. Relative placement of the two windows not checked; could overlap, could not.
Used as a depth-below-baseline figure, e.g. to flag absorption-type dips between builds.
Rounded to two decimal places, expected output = -0.62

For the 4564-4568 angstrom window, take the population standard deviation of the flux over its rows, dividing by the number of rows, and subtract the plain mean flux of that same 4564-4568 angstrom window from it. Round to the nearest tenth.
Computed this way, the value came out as -12.3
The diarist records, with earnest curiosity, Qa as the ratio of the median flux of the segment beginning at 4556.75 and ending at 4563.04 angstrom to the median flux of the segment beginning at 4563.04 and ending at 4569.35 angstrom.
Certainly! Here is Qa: 1.01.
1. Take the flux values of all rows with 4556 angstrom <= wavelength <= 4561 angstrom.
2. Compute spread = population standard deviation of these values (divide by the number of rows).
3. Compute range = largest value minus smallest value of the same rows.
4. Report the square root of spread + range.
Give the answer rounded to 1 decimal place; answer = 1.6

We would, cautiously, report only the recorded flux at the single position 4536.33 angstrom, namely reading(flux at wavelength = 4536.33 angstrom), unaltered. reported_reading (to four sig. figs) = 11.63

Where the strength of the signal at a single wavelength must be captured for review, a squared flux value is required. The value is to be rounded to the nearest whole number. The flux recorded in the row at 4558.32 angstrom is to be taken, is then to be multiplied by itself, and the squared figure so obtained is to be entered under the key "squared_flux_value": 144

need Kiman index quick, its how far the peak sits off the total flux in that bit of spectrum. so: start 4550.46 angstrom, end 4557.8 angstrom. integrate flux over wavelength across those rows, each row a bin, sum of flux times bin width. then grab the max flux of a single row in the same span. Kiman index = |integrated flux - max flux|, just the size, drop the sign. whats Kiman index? 72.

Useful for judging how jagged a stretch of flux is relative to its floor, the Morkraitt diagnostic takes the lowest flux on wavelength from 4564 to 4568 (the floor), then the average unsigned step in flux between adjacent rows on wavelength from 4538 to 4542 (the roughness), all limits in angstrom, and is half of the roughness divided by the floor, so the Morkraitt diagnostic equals 0.0081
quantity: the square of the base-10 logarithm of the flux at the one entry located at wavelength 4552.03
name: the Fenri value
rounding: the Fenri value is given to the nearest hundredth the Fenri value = 1.12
